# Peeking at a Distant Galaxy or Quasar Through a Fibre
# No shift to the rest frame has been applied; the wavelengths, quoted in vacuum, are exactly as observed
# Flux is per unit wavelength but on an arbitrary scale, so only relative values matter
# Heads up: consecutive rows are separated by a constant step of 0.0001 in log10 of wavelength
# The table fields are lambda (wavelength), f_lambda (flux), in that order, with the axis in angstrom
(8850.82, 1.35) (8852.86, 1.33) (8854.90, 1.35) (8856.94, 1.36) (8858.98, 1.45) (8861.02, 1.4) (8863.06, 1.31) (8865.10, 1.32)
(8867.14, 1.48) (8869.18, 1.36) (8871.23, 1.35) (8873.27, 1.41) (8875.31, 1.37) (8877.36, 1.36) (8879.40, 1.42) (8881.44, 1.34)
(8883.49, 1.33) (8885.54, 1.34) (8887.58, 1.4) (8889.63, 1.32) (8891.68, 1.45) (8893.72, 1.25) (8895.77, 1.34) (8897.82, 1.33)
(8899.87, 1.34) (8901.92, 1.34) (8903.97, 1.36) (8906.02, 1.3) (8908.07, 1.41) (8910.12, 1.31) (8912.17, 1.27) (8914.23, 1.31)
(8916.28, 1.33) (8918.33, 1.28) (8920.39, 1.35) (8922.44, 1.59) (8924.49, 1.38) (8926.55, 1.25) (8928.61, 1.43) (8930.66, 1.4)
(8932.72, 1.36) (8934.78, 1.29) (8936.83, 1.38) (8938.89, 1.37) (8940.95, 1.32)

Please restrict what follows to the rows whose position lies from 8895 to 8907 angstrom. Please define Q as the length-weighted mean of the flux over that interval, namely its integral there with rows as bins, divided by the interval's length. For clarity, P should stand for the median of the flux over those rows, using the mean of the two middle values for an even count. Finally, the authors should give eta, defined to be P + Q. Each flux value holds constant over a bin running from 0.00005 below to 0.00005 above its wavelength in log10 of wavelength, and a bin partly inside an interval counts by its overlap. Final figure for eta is 2.67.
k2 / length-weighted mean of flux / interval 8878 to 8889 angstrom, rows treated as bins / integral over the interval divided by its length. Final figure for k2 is 1.36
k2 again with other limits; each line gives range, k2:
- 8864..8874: 1.38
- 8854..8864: 1.37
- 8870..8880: 1.38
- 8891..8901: 1.34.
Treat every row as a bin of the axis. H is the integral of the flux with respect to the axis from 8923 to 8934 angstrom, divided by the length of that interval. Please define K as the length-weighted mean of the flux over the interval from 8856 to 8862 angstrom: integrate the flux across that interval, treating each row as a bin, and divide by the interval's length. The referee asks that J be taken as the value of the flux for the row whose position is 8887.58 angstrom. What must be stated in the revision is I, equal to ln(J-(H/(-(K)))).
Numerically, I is 0.87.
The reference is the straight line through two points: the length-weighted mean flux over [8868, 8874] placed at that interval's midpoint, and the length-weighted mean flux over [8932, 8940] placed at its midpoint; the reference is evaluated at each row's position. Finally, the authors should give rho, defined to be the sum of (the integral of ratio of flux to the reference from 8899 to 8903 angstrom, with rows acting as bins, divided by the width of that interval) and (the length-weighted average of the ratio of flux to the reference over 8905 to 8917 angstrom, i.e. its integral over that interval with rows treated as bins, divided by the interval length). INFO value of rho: 1.96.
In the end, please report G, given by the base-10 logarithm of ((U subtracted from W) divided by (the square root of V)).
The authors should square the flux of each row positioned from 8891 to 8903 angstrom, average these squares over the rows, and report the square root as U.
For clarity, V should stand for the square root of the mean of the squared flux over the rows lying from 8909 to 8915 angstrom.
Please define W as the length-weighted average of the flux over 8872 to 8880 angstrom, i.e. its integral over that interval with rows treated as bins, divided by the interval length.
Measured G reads -1.40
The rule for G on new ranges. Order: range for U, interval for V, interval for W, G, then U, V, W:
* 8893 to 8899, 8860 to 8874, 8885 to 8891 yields -1.35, 1.31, 1.38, 1.36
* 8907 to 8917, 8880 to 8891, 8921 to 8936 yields -1.30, 1.33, 1.35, 1.39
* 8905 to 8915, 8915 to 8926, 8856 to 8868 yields -1.26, 1.32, 1.39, 1.39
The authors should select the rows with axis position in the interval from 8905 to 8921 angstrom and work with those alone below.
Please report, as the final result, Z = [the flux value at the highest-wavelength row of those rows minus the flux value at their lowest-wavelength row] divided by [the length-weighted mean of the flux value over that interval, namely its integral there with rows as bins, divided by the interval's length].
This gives 0.04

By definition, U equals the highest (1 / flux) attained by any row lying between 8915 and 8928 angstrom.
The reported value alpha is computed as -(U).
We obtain -0.800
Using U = 0.800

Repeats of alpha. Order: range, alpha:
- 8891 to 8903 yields -0.800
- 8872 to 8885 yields -0.752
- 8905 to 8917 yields -0.787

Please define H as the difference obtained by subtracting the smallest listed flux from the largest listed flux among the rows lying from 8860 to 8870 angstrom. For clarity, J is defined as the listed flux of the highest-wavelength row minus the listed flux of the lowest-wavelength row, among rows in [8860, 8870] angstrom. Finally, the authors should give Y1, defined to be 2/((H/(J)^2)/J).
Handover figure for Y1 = -0.001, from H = 0.17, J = -0.04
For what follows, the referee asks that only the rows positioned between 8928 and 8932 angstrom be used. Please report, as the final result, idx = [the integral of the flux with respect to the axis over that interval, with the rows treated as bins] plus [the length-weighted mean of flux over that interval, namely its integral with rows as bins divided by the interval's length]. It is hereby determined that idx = 7.05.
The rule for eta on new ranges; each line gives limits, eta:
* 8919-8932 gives 2.79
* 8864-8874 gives 2.74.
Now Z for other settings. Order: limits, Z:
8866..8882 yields -0.10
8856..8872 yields -0.01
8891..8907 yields -0.11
